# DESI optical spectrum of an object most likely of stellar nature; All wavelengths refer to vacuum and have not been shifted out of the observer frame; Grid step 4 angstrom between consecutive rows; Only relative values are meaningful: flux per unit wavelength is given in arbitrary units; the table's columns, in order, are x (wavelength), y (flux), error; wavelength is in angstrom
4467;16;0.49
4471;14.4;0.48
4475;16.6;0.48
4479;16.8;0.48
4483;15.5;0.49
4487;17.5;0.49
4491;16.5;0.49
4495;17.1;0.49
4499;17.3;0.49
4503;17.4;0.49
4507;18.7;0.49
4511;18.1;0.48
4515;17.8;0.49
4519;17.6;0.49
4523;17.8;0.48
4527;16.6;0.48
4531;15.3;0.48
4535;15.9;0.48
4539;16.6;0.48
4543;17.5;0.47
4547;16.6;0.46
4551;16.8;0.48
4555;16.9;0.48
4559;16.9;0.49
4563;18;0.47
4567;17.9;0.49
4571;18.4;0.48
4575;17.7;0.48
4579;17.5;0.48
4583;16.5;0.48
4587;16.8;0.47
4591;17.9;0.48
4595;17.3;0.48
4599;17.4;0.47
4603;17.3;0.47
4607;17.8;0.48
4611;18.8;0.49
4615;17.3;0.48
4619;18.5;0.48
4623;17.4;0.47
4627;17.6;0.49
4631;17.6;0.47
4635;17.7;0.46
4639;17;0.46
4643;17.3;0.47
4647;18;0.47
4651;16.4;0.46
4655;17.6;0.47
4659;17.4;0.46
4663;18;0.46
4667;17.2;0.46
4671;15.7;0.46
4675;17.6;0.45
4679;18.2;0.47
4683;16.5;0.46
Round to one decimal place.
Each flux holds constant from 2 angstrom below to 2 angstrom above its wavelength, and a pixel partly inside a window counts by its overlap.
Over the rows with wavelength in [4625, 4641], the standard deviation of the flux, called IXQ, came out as 0.3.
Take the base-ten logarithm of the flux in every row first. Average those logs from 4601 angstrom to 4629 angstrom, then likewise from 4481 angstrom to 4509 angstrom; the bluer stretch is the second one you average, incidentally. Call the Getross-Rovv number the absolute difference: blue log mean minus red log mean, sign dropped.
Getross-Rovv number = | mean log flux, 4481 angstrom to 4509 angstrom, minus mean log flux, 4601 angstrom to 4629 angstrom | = 0.017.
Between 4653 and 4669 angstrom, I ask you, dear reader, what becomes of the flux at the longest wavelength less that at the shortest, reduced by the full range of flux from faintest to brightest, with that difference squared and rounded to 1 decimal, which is 1.4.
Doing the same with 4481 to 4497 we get 0.2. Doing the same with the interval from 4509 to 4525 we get 0.6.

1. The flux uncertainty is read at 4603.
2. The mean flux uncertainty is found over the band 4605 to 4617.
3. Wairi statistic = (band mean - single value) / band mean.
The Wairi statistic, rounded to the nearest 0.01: 0.03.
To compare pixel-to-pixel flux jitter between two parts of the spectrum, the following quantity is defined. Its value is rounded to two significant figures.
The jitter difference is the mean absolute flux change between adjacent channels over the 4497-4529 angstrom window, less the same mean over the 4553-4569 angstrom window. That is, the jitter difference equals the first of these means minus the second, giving 0.16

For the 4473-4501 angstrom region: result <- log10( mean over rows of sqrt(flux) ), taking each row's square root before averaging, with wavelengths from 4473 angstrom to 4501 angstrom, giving 0.612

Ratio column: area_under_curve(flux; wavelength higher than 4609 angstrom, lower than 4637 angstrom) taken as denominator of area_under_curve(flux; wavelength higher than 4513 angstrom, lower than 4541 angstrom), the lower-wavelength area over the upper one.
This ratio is 0.94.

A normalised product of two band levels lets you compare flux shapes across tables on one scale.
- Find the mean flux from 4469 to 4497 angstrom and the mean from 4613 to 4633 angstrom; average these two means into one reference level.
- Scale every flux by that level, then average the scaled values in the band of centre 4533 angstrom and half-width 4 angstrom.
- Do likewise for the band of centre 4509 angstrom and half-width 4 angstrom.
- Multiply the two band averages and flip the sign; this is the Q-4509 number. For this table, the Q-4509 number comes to -0.99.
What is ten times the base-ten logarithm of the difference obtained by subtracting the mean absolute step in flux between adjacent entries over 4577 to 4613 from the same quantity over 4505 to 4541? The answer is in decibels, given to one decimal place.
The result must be -13.0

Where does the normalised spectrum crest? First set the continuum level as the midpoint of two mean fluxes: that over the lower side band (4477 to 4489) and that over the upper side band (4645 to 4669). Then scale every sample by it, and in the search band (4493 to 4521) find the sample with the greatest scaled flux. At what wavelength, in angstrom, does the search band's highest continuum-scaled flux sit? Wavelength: 4507 angstrom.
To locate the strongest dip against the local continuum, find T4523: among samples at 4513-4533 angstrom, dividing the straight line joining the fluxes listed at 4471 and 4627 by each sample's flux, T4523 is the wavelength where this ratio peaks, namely 4531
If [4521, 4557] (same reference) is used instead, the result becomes 4531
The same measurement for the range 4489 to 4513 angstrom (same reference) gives 4491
